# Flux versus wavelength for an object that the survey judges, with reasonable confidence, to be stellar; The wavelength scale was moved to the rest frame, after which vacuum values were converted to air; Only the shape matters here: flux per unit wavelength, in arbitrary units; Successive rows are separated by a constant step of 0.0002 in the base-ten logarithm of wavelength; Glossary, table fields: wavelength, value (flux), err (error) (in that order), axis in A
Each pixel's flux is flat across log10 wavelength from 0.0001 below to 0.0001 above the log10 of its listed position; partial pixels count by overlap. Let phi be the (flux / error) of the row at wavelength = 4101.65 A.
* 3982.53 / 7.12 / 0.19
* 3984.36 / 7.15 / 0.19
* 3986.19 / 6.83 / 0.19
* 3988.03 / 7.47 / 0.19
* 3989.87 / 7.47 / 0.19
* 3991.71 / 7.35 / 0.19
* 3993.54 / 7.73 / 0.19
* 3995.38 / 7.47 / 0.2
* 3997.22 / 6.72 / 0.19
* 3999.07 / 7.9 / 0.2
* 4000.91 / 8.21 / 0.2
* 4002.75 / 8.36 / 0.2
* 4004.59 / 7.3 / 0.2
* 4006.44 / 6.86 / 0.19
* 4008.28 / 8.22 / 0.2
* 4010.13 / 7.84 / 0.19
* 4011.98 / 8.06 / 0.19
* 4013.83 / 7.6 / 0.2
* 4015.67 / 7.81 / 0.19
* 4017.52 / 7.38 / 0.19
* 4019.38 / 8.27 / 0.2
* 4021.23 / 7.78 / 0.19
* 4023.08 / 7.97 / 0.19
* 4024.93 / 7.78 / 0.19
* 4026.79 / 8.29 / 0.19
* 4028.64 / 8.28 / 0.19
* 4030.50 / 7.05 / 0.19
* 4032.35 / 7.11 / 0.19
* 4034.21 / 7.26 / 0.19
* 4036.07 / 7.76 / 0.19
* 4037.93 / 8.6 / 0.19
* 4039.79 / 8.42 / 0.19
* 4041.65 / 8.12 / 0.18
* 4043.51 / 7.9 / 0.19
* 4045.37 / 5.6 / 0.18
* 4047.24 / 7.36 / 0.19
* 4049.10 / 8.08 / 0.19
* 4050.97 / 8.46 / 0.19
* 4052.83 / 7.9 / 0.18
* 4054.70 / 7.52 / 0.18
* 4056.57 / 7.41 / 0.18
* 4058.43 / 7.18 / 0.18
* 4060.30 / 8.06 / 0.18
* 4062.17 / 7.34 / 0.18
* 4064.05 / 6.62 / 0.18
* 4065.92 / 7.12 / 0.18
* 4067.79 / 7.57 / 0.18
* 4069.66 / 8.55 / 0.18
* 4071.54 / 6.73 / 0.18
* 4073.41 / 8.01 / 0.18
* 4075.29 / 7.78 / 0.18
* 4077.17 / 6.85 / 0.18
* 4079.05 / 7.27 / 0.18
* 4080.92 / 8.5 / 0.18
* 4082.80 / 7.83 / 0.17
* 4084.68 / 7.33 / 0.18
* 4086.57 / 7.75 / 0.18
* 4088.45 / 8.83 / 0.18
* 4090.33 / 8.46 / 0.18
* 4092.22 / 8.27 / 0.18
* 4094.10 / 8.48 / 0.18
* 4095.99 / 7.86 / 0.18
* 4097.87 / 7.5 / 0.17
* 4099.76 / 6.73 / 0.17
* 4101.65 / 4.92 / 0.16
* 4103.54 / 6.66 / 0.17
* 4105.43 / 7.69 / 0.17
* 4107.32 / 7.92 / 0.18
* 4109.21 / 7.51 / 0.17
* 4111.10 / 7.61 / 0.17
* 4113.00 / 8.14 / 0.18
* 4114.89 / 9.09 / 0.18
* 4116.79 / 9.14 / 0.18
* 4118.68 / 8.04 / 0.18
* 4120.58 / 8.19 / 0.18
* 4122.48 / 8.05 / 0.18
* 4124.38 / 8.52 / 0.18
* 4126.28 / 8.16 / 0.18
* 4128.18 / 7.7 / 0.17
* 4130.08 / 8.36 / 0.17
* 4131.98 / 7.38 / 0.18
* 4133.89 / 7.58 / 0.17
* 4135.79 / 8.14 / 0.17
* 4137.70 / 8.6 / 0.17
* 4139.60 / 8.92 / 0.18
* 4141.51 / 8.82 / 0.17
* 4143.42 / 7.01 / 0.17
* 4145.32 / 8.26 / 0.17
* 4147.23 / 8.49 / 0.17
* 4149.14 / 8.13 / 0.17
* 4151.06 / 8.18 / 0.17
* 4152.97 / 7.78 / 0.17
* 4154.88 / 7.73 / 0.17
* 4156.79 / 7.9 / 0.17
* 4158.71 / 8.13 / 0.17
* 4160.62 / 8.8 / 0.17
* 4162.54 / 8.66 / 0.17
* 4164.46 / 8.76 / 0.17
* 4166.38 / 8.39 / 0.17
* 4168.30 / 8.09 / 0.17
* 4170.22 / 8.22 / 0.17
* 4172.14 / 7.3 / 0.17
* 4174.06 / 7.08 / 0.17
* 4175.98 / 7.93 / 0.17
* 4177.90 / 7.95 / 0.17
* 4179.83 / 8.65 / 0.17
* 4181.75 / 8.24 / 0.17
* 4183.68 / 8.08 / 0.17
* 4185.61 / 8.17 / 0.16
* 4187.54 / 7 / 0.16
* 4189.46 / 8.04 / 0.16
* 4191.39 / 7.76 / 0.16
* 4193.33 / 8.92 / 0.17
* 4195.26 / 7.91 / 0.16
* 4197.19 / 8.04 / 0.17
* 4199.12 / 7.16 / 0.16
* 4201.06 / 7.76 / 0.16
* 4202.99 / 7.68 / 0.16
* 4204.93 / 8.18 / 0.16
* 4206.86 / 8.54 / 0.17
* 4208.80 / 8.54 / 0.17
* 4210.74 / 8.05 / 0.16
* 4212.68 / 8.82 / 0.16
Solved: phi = 31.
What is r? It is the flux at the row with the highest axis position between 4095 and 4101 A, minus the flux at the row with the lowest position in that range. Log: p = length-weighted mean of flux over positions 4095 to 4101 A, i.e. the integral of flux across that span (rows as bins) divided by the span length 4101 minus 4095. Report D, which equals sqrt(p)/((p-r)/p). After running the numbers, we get 2.33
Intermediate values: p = 7.2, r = -1.1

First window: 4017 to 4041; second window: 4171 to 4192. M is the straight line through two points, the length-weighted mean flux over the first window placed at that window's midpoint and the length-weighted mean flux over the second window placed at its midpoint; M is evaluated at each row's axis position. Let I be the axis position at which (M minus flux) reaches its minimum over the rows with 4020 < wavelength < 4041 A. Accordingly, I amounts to 4037.93 A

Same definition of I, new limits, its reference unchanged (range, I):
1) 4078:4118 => 4116.79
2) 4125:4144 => 4139.60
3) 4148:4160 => 4151.06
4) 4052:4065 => 4060.30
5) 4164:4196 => 4193.33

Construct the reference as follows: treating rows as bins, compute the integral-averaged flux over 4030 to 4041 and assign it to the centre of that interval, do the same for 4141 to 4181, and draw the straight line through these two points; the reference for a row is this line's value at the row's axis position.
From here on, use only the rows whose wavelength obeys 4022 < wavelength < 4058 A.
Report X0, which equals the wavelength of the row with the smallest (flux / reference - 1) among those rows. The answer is 4045.37 A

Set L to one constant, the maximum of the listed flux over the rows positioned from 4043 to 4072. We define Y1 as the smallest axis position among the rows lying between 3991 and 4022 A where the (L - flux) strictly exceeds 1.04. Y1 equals 3991.71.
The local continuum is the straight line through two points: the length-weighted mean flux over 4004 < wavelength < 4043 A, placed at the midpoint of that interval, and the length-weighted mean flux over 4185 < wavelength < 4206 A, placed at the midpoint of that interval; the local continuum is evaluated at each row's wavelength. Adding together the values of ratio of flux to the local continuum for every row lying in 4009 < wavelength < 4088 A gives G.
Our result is 41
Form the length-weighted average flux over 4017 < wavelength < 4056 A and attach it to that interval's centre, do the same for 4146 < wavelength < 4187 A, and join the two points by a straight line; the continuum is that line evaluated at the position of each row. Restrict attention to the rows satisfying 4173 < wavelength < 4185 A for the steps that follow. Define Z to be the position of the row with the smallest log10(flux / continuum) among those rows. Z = 4174.06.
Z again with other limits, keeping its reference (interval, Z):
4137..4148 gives 4143.42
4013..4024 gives 4017.52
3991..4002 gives 3997.22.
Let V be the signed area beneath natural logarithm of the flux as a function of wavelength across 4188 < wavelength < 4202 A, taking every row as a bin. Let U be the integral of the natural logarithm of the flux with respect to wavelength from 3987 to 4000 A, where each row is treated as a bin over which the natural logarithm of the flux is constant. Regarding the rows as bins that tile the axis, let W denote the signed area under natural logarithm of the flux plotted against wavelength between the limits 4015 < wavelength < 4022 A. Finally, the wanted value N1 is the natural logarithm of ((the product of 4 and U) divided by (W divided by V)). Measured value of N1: 5.3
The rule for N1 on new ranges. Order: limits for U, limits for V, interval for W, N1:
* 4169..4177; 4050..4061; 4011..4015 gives 5.2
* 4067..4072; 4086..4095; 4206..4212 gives 4.1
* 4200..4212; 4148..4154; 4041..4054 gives 3.9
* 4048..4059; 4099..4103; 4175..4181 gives 3.9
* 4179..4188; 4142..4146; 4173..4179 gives 3.9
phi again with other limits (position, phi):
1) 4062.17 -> 41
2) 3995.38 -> 37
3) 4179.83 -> 51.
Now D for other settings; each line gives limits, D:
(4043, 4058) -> 2.57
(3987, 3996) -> 2.74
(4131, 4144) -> 2.72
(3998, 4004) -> 3.01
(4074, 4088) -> 2.76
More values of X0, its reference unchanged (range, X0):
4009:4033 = 4030.50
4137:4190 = 4187.54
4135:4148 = 4143.42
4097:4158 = 4101.65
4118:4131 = 4128.18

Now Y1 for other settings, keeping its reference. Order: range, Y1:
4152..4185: 4172.14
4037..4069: 4045.37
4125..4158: 4131.98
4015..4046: 4017.52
